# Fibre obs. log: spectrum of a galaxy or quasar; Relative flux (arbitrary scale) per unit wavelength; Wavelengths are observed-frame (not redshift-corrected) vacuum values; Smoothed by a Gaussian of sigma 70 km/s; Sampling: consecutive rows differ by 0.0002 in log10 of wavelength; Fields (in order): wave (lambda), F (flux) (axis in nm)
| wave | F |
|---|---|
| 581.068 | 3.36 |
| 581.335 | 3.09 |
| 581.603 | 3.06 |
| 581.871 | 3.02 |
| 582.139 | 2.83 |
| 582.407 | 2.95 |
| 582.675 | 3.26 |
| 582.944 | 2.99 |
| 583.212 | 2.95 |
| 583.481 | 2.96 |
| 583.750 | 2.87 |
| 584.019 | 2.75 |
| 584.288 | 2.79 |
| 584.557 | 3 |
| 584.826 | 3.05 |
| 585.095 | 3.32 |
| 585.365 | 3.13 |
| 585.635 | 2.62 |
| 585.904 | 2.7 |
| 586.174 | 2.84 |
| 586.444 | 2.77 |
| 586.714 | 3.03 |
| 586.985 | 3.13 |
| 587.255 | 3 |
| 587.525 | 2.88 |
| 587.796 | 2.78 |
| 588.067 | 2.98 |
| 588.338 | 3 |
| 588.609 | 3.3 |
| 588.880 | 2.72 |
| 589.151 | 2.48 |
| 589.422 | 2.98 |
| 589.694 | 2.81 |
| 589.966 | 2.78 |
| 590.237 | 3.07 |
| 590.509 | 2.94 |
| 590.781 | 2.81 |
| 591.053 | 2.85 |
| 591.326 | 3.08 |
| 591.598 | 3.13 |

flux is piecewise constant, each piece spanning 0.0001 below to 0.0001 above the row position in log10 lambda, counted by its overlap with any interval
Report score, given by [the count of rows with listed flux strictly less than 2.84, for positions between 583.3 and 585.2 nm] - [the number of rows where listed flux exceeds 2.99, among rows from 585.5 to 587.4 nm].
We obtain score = -1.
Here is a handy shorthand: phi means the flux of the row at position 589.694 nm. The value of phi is 2.81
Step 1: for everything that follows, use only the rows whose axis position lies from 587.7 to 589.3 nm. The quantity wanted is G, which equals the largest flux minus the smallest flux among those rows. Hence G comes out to 0.82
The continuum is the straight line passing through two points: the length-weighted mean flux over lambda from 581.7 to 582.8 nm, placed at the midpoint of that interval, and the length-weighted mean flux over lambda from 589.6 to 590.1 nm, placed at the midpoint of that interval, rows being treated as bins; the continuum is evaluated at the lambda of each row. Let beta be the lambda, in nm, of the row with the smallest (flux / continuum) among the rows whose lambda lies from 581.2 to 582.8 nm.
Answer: 582.139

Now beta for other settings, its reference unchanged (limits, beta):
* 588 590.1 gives 589.151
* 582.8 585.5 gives 584.019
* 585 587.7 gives 585.635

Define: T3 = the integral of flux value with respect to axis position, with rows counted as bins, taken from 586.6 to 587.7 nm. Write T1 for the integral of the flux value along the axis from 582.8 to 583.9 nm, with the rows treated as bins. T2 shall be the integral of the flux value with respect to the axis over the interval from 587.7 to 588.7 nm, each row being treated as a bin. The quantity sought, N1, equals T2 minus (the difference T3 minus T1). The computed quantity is 2.94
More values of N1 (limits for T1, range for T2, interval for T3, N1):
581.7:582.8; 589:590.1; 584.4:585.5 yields 2.92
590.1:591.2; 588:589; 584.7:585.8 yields 2.89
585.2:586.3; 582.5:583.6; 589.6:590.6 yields 3.56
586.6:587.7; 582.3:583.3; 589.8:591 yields 2.87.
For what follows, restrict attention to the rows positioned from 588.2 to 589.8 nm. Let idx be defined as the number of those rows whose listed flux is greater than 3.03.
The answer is 1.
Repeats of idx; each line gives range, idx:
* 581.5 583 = 2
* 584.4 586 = 3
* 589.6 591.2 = 1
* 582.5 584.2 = 1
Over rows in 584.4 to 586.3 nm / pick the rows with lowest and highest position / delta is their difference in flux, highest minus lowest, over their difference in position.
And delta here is -0.10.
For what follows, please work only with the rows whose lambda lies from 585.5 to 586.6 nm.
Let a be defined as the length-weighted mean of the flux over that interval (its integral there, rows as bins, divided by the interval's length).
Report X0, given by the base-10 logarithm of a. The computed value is 0.438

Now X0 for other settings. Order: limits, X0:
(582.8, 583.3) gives 0.474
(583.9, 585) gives 0.465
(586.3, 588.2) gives 0.468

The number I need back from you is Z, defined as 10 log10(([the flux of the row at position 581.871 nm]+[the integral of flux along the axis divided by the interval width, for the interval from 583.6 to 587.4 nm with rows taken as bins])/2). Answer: 4.73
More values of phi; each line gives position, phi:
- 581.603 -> 3.06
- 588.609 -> 3.3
